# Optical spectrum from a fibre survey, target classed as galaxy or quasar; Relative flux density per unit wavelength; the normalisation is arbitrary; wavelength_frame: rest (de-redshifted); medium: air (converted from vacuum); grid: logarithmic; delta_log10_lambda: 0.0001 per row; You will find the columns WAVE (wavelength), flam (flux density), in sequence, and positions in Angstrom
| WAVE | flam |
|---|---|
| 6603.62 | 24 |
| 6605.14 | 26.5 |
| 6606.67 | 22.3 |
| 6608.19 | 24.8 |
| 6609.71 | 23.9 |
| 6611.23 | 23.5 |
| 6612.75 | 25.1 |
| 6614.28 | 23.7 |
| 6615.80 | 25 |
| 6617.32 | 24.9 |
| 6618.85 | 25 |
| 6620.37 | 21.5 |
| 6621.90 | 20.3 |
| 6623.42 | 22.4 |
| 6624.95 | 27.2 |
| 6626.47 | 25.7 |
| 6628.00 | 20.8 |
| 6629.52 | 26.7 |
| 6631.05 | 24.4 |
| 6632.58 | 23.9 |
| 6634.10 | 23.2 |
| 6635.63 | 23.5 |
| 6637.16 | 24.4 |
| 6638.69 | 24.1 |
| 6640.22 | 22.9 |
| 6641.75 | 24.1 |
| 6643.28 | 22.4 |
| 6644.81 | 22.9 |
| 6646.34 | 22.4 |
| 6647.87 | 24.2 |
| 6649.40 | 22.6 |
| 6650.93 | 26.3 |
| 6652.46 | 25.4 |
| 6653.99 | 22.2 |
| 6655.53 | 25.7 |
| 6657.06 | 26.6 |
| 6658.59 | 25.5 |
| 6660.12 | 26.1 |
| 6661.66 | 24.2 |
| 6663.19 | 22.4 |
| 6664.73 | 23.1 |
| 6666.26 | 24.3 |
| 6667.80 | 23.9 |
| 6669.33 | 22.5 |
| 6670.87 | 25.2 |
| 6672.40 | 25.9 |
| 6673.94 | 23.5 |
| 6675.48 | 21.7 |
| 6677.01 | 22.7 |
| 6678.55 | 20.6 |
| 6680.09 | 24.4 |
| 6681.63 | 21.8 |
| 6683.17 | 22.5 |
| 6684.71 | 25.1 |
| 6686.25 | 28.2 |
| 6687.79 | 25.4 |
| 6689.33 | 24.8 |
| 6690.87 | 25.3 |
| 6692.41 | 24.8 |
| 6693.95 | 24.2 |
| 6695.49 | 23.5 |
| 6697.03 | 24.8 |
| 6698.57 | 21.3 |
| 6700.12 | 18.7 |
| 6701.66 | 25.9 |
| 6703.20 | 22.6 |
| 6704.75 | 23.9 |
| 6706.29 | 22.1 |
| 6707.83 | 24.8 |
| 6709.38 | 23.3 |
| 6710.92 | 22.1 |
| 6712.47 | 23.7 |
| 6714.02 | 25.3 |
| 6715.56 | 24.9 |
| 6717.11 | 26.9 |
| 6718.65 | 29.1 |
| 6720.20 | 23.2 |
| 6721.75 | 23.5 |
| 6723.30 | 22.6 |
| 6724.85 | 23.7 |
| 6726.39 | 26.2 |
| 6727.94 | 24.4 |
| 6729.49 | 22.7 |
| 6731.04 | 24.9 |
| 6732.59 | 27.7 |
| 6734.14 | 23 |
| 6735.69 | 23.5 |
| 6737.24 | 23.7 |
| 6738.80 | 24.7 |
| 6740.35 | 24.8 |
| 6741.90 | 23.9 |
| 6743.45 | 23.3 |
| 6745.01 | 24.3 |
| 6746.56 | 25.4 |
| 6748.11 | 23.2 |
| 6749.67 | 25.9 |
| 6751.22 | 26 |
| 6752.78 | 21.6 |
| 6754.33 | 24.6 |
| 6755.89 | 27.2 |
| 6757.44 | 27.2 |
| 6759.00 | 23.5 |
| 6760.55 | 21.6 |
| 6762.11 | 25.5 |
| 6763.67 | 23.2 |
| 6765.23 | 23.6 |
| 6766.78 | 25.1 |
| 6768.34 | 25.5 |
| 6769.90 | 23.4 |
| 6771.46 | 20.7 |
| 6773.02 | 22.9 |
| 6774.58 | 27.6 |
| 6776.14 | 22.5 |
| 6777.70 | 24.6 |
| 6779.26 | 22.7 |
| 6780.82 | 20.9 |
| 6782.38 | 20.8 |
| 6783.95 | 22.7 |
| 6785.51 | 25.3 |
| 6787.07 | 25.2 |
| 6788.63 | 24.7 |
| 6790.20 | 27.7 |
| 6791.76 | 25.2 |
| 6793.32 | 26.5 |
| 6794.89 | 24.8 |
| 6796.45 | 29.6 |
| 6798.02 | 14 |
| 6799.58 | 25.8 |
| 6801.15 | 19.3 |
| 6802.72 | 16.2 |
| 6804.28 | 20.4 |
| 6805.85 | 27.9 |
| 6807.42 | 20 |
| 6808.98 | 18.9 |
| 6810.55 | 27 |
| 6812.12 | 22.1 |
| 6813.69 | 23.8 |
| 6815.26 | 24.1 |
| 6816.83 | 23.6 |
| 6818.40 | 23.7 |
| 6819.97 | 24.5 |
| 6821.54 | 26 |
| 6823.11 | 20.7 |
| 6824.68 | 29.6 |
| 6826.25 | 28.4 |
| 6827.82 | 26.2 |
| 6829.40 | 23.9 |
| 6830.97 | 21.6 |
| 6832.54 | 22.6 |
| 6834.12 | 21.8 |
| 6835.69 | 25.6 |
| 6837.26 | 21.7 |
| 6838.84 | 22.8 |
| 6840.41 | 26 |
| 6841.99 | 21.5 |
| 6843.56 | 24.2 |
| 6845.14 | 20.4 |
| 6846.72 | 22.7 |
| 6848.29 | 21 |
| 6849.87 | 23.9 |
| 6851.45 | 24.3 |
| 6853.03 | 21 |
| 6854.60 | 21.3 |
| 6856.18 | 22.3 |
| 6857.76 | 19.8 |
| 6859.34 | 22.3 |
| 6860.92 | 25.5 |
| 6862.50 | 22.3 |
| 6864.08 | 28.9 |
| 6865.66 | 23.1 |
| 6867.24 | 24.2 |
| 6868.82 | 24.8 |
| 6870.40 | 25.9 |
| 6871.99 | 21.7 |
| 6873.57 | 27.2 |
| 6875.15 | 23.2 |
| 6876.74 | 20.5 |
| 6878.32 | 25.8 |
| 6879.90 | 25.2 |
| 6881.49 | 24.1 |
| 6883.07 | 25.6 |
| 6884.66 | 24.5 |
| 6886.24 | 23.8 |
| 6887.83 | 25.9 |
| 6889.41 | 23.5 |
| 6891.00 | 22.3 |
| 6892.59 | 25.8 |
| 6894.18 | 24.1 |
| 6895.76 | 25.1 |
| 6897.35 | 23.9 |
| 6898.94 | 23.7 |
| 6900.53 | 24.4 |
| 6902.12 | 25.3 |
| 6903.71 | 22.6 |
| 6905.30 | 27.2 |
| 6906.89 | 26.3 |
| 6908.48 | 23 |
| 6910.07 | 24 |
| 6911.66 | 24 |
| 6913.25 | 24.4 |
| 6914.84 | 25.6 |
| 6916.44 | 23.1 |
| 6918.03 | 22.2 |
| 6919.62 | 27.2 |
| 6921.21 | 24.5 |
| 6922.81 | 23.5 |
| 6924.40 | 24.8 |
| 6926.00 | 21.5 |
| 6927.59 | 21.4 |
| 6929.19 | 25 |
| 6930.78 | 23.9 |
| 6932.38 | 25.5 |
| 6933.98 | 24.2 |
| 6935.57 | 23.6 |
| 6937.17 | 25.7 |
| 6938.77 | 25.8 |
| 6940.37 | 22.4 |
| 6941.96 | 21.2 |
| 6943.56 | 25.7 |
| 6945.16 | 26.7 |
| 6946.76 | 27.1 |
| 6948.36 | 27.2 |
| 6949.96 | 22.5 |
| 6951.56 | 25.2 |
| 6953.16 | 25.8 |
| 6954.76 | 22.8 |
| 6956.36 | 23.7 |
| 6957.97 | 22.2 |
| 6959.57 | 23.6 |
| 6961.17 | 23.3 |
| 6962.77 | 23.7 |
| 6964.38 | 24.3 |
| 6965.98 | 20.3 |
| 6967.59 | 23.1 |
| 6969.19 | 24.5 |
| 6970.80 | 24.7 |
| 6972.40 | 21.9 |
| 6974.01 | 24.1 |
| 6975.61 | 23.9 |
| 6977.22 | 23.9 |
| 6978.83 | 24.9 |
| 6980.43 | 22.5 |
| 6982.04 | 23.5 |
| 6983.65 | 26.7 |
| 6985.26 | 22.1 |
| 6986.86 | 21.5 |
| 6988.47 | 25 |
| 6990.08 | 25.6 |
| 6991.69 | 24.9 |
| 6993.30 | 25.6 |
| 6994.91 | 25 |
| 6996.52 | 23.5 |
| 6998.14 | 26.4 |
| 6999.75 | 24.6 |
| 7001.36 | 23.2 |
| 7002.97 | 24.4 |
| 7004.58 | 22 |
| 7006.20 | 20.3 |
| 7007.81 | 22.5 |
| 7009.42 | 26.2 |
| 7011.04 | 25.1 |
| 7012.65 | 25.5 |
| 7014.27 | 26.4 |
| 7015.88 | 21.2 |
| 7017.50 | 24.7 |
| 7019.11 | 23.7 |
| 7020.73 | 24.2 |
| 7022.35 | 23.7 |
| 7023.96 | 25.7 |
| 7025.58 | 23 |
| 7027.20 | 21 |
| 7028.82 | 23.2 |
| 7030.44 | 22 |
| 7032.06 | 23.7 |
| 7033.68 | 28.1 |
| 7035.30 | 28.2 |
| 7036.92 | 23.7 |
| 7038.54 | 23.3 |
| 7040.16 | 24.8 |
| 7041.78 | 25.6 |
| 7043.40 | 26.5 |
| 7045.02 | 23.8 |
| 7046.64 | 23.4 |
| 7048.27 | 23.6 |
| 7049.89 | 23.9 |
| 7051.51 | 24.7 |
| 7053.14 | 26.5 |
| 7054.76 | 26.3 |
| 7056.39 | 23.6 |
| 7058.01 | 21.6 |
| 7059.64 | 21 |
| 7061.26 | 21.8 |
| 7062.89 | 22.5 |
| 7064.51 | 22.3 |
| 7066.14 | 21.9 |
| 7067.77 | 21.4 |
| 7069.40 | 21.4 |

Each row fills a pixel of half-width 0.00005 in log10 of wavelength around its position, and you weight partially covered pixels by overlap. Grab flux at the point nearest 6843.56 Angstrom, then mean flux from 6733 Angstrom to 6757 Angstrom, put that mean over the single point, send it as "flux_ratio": 1.01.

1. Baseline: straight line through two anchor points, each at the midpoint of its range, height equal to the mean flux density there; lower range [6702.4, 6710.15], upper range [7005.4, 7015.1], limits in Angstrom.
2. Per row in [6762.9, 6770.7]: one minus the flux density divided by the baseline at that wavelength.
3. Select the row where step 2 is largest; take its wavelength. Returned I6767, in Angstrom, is 6763.67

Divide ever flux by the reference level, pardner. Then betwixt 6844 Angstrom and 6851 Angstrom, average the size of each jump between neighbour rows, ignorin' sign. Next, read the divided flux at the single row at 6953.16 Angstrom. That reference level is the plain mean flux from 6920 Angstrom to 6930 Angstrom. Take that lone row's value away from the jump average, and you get -1.00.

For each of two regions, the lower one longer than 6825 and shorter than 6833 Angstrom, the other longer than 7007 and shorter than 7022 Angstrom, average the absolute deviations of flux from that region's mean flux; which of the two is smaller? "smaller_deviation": 1.3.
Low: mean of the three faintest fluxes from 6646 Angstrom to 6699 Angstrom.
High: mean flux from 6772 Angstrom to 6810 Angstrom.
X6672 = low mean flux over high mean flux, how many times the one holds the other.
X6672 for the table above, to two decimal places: 0.91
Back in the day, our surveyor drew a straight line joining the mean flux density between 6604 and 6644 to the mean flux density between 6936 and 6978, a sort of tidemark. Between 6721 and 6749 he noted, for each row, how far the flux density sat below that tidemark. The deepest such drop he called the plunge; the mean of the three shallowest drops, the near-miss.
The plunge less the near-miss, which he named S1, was 4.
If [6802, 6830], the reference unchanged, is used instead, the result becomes 12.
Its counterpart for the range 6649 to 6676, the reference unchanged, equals 5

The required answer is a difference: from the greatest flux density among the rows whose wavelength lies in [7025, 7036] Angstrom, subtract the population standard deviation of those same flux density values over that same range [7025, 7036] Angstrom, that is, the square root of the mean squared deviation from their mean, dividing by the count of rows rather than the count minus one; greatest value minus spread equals 25.6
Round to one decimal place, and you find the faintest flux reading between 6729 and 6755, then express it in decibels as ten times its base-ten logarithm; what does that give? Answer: 13.3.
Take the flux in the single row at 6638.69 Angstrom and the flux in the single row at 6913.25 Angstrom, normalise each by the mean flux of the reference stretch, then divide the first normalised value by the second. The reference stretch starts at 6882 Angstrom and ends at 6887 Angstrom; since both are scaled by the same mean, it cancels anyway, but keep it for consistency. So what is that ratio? 0.99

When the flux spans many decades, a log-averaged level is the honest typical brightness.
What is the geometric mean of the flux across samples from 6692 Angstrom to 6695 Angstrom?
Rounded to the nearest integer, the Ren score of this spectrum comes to 24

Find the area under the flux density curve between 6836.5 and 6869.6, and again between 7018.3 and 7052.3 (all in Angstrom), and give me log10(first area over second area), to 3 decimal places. -0.034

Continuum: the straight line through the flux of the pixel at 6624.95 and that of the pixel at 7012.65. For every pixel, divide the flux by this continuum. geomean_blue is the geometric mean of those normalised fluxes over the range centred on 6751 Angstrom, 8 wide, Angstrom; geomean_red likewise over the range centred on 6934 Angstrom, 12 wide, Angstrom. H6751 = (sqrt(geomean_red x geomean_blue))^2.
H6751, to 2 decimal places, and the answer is 0.87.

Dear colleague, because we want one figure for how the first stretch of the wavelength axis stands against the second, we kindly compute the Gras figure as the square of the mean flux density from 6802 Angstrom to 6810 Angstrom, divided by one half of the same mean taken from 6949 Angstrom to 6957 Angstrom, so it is 36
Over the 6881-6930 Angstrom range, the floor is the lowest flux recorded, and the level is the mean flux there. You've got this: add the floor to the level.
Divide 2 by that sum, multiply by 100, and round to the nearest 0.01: 4.38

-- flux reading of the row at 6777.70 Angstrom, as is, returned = 24.6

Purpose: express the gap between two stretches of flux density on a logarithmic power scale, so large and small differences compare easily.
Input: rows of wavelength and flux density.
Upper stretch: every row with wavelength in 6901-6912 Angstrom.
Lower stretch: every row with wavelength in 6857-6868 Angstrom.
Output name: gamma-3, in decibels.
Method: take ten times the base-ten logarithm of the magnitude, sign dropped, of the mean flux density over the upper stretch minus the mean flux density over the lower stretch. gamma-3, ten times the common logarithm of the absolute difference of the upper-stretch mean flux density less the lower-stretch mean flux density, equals 0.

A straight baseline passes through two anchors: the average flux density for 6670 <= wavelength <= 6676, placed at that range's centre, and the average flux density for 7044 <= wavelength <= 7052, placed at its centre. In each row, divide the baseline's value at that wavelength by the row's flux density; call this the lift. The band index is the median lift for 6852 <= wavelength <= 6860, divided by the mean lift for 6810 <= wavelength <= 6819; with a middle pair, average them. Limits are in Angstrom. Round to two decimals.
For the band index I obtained 1.12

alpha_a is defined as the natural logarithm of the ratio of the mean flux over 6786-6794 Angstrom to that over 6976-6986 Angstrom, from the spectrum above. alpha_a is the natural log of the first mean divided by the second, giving 0.077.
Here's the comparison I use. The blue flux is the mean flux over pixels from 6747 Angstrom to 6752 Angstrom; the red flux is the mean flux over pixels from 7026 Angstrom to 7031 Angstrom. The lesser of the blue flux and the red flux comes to 22.1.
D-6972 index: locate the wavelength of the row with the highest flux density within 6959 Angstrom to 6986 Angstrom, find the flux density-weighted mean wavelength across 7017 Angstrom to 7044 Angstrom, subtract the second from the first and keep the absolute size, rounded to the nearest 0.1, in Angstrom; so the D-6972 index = 47.0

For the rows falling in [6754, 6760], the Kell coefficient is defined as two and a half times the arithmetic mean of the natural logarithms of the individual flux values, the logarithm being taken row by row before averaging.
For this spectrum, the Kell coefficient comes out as 8.10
